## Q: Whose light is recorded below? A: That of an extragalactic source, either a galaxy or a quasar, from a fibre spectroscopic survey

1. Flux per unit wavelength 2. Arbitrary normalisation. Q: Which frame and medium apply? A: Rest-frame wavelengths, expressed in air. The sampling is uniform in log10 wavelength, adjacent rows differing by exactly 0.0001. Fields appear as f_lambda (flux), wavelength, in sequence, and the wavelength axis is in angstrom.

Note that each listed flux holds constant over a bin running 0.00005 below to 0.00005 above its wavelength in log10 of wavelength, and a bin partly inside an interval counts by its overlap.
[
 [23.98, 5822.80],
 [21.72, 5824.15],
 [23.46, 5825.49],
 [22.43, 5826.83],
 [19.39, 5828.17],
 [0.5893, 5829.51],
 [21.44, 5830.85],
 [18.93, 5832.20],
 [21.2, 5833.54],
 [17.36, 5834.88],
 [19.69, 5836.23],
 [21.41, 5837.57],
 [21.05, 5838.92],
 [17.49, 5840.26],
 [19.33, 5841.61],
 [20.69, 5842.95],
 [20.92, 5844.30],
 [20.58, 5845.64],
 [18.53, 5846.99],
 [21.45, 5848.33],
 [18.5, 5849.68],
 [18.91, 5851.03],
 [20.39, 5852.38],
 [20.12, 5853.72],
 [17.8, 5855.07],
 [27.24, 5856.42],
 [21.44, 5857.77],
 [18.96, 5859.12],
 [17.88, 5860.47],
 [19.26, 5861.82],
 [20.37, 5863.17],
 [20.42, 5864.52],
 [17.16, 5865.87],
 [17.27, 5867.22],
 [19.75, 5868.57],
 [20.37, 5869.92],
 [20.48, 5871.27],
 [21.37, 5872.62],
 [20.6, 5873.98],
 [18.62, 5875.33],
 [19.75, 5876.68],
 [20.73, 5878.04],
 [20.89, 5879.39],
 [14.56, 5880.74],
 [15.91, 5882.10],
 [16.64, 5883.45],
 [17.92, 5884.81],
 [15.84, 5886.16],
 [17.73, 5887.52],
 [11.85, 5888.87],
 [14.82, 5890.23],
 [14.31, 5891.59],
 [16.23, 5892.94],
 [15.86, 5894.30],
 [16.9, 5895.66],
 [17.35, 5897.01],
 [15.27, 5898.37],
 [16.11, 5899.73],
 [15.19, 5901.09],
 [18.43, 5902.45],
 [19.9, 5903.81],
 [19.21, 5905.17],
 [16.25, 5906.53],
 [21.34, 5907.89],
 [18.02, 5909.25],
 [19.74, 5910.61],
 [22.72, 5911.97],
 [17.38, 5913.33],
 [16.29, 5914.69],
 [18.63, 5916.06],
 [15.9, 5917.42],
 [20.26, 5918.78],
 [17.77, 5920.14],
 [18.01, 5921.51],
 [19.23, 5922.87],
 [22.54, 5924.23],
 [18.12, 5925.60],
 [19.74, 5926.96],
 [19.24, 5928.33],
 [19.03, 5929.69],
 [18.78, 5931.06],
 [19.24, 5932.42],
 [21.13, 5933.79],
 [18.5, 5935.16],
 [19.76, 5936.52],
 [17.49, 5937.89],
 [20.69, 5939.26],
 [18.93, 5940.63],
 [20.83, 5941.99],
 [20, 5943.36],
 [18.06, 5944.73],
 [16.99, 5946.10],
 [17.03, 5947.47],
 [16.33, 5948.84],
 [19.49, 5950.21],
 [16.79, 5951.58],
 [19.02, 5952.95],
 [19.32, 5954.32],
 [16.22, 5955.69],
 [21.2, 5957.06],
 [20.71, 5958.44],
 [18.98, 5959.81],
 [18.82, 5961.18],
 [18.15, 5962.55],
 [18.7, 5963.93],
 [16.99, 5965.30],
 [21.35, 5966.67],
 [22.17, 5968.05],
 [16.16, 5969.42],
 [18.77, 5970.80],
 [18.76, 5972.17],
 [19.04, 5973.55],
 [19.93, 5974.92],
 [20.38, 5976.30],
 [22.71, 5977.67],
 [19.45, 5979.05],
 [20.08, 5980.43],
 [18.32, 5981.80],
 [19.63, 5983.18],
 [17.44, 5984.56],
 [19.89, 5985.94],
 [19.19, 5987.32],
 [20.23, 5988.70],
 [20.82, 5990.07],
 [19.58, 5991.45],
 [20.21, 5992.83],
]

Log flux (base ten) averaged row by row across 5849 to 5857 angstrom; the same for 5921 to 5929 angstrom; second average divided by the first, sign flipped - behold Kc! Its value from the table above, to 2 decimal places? -0.99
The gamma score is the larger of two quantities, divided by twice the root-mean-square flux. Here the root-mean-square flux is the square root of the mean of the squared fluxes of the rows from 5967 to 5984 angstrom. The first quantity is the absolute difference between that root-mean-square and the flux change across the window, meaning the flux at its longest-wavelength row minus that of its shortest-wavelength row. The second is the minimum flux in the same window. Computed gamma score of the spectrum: 0.56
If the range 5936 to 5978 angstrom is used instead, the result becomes 0.42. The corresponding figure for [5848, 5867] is 0.61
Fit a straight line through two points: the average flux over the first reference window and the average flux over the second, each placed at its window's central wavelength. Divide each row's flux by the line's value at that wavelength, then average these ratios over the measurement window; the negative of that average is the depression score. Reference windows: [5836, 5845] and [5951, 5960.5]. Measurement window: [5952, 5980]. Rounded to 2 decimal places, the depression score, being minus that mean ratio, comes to -1.03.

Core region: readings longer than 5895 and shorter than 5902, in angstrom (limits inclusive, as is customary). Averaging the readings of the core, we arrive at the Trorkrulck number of 16.2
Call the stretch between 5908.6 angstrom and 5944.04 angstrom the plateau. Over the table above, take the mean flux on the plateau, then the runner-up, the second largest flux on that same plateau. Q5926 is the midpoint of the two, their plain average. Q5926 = 20.8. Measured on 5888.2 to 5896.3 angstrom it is 15.6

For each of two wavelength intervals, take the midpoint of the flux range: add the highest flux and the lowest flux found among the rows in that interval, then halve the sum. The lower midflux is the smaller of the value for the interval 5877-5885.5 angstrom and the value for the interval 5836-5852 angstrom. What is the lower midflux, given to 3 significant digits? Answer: 17.7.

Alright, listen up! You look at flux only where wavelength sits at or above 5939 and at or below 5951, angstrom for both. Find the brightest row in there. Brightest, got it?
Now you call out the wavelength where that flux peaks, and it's 5941.99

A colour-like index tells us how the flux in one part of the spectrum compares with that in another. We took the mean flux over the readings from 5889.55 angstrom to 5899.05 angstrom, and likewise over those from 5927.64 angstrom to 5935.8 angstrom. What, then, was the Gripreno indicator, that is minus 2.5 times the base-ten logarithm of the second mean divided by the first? -0.2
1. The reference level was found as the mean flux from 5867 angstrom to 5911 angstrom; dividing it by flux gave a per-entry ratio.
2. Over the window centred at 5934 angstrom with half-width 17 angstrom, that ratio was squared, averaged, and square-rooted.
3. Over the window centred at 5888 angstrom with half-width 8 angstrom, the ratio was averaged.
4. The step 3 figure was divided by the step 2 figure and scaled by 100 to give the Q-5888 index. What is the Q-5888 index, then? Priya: 121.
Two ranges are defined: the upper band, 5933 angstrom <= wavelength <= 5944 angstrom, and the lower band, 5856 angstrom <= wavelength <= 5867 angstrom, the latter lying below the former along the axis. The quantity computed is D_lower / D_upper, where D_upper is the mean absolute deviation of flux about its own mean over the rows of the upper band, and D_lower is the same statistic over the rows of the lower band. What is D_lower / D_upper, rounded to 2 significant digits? 2.0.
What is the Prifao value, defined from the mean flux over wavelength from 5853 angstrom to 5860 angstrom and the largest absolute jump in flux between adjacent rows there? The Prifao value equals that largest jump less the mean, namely -12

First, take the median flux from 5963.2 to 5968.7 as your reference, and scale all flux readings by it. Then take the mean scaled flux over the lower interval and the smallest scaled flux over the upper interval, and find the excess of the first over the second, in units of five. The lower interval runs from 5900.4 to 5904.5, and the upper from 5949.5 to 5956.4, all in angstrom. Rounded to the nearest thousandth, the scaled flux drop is 0.016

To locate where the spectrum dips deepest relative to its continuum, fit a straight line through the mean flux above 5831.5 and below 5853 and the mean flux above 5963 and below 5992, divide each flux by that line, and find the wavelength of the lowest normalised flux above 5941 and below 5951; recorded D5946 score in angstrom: 5948.84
